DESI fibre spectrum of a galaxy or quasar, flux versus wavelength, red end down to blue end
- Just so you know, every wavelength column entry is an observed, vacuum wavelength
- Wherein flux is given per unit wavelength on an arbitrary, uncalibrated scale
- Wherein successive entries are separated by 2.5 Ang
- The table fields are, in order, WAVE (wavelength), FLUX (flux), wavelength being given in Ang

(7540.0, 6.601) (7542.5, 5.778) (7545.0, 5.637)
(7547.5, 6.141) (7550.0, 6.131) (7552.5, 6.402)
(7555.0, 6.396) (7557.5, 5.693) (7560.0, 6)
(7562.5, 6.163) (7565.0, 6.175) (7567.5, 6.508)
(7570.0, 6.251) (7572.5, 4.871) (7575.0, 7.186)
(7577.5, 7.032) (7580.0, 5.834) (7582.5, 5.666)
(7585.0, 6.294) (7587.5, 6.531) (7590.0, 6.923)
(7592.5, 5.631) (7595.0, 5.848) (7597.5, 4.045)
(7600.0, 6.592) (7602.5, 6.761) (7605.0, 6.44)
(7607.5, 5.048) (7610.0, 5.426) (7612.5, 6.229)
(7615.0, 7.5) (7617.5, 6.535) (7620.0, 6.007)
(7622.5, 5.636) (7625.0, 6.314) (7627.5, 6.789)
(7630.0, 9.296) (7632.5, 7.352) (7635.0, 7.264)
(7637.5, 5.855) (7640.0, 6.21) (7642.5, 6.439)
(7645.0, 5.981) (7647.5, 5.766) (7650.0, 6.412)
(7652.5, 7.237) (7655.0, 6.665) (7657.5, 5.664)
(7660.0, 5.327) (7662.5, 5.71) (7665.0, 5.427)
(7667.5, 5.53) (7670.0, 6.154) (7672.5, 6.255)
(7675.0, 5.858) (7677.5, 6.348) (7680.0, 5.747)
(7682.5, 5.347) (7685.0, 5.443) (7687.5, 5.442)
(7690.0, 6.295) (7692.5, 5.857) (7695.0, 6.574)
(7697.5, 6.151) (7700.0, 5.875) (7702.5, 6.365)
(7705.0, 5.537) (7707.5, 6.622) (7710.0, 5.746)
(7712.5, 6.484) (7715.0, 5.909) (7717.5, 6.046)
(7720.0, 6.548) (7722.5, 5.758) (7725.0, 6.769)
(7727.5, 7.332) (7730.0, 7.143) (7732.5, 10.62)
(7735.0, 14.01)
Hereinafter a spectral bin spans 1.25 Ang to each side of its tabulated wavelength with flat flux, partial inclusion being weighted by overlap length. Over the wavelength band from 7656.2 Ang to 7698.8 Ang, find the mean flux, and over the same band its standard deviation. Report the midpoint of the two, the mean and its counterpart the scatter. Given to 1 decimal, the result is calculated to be 3.1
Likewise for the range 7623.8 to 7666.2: 3.7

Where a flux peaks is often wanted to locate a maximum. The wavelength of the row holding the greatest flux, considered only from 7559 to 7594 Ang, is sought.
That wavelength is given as 7575.0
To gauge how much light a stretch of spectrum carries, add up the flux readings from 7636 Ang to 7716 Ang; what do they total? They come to 192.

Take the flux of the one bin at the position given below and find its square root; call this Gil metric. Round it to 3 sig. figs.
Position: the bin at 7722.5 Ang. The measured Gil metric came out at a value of 2.40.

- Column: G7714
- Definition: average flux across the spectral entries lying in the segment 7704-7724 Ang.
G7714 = 6.1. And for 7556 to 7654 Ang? 6.3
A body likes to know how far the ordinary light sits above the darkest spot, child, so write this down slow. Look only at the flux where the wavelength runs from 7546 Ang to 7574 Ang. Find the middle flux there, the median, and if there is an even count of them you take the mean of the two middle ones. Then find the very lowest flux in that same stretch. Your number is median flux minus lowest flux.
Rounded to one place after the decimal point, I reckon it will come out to 1.3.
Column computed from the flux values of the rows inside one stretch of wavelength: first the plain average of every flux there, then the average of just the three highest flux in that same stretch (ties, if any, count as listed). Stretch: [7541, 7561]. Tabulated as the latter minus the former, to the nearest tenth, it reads 0.3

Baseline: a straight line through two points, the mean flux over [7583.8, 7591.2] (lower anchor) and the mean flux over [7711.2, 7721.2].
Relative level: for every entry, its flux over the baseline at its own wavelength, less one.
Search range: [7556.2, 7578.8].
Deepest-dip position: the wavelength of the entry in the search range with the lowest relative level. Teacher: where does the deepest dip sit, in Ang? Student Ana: 7572.5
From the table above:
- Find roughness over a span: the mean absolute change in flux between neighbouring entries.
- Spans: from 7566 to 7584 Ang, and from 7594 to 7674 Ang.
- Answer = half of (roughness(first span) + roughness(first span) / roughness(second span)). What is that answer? 1.05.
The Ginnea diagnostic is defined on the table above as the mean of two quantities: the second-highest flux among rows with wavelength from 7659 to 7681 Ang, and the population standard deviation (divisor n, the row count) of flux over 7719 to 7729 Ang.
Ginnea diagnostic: 3.41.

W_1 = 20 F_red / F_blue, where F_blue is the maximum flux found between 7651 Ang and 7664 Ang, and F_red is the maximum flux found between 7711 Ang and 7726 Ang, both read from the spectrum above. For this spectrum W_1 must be 18.7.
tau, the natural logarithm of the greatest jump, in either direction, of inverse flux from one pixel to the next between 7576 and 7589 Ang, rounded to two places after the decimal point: -3.53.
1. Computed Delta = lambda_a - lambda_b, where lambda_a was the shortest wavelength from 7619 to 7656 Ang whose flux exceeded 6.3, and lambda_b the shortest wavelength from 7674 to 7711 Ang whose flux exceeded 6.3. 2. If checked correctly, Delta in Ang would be -52.5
